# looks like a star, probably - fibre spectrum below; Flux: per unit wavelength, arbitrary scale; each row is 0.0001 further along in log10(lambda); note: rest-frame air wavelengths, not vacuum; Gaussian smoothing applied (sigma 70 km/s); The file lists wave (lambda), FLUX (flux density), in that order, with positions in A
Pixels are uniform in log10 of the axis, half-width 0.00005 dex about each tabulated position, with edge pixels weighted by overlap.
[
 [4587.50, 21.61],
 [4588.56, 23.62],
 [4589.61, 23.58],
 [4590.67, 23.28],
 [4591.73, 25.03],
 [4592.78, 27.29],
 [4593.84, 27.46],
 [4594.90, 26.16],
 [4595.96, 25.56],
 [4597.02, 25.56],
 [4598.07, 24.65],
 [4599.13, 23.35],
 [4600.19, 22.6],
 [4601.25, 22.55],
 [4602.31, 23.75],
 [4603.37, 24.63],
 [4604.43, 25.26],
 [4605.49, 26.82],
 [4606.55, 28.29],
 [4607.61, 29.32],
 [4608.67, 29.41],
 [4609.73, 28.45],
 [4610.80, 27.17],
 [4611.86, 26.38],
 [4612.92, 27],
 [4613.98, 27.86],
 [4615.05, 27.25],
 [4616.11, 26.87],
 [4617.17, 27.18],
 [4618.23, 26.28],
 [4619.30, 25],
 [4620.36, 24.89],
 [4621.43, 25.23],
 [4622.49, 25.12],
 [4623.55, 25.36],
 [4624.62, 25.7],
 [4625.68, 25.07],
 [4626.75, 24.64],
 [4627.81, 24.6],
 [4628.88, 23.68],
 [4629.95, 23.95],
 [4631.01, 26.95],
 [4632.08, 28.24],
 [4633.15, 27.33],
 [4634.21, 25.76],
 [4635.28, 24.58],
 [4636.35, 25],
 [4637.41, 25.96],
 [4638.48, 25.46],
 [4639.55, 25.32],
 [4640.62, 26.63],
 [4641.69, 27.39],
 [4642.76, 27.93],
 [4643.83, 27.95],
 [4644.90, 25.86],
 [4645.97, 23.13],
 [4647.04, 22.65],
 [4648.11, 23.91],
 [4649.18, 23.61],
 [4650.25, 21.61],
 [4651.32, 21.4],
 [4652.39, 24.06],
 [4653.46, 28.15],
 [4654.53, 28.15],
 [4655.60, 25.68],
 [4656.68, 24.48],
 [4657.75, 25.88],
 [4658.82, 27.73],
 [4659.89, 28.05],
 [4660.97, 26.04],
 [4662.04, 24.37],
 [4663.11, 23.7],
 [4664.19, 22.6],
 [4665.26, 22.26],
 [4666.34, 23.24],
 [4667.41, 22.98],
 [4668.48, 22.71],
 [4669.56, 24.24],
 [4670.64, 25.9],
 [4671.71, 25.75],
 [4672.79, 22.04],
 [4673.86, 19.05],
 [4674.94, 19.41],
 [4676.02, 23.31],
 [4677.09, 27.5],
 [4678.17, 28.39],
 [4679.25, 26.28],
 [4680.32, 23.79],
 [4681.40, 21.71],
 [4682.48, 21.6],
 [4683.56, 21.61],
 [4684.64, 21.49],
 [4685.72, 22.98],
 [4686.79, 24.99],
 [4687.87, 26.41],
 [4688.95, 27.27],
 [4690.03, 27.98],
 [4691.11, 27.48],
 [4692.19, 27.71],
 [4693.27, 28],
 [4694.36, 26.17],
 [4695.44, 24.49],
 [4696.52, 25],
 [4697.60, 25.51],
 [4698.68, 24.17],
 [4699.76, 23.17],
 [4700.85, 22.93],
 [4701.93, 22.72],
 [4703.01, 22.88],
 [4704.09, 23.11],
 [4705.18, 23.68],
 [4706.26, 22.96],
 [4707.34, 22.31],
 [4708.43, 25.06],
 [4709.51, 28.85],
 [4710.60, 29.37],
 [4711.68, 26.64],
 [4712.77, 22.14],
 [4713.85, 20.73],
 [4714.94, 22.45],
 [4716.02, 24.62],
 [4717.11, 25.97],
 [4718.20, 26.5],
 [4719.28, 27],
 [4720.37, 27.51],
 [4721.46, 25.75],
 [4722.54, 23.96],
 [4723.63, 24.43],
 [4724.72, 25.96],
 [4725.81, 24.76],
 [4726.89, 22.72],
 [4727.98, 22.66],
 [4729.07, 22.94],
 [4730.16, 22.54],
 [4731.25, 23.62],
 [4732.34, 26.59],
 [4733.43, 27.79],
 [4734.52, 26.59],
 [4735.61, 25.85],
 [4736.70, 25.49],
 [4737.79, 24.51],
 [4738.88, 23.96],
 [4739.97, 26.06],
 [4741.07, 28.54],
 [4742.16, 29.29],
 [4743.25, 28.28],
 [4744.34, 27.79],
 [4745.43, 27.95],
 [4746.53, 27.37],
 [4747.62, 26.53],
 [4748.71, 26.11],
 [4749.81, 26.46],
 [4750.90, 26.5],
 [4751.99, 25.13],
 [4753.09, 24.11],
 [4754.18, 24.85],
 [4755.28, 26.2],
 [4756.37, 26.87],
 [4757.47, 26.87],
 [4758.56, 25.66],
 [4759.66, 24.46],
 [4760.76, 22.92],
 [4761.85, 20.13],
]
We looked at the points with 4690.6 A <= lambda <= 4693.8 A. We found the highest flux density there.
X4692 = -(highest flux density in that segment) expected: -28.0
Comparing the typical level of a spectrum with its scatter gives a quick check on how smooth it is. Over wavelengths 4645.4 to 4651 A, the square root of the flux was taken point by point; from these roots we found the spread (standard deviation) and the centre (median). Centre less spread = 4.7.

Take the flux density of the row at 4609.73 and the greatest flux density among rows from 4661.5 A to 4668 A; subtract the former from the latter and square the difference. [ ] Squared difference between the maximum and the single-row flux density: 17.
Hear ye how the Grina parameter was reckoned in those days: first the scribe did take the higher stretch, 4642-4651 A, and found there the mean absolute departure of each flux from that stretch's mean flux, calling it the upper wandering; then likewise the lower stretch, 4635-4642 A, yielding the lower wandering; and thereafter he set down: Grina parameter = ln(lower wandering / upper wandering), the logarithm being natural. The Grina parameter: -1.0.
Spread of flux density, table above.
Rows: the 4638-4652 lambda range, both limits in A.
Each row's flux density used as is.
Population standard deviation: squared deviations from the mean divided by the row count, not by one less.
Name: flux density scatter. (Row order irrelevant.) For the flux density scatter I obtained 2.2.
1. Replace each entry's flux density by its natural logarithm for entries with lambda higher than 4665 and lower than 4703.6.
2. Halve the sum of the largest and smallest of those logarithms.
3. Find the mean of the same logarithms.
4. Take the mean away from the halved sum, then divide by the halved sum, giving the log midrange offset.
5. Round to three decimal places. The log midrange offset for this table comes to -0.012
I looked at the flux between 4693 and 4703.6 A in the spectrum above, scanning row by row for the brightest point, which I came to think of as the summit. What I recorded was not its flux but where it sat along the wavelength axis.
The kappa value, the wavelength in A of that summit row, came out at 4693.27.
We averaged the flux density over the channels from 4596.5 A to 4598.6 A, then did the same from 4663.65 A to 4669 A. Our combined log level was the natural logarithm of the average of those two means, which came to 3.18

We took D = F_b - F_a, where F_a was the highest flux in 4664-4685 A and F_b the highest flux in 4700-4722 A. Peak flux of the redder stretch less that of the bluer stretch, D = 1.0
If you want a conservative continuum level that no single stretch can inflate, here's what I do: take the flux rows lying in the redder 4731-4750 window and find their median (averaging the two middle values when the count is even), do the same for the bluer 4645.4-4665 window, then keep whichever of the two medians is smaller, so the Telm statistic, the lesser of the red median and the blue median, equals 24.2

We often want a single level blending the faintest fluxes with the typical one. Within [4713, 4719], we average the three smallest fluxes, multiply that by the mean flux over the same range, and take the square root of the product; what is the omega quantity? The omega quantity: 23.3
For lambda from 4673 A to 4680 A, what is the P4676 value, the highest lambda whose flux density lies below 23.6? 4676.02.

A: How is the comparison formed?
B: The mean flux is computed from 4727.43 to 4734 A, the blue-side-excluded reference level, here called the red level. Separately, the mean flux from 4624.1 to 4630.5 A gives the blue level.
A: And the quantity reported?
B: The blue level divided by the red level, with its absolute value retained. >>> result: 1.01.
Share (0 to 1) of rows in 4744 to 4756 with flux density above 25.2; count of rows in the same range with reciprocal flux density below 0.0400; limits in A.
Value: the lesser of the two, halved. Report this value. 0.36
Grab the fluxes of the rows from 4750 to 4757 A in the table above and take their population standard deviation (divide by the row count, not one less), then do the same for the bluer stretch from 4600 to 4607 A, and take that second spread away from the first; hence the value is -1.0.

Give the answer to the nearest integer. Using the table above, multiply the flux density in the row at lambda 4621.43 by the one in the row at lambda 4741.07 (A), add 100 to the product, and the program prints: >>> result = 820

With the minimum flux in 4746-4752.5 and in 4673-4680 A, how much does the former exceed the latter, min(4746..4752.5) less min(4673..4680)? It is 6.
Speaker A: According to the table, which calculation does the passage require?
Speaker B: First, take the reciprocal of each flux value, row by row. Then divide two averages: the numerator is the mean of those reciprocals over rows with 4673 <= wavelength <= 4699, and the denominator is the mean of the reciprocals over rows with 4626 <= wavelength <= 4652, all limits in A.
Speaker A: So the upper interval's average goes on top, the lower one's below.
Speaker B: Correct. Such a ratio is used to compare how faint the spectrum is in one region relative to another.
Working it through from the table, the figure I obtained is 1.03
